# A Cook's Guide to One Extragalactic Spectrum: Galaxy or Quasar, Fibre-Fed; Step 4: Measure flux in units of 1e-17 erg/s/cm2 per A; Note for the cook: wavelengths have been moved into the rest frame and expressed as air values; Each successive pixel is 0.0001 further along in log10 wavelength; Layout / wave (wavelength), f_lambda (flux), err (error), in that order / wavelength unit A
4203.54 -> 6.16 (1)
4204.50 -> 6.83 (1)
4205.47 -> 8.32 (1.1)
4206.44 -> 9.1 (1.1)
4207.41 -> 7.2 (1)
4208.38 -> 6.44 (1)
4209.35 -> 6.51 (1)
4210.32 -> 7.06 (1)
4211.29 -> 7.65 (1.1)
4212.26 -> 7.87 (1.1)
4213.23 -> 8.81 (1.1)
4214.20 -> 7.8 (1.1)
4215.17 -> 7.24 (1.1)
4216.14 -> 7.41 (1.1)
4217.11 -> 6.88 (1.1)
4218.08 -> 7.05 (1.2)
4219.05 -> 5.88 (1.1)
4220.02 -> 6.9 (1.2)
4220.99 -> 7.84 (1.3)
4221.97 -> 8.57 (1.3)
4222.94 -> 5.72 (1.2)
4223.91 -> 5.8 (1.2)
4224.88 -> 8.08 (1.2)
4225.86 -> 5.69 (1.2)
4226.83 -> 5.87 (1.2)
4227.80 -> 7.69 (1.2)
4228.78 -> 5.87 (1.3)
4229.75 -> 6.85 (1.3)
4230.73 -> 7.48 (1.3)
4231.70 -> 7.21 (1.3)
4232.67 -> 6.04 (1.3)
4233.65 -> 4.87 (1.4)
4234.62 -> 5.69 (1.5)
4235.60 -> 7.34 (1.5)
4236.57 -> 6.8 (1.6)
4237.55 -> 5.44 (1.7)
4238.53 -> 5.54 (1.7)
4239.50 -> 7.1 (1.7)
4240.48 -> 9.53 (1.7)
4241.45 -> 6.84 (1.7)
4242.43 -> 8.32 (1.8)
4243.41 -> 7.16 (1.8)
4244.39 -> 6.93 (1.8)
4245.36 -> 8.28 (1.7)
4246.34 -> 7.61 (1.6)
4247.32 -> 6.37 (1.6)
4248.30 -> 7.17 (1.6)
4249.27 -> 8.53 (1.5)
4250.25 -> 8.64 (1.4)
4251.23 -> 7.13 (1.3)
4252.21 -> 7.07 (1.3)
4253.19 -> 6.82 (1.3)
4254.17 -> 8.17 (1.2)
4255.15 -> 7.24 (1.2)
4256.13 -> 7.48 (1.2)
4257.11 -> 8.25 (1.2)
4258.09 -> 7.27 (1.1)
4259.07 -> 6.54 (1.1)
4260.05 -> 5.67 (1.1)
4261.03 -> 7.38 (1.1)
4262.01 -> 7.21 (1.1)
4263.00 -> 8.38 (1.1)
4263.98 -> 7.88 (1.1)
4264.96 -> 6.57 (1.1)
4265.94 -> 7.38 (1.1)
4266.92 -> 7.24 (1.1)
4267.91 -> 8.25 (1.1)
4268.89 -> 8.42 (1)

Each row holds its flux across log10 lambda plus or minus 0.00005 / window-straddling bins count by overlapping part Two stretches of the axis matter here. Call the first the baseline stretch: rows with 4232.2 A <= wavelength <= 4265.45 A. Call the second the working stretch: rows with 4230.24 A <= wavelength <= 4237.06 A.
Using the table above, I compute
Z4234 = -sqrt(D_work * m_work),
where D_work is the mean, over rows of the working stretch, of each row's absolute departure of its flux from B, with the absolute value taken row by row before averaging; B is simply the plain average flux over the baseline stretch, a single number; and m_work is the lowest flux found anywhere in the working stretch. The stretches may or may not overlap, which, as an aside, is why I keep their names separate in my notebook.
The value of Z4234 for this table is -2.01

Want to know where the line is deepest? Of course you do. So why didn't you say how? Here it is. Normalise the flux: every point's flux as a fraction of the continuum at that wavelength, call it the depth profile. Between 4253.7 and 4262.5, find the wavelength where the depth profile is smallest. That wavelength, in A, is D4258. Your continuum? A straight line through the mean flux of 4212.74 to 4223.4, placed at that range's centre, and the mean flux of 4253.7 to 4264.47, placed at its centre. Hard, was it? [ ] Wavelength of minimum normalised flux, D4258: 4260.05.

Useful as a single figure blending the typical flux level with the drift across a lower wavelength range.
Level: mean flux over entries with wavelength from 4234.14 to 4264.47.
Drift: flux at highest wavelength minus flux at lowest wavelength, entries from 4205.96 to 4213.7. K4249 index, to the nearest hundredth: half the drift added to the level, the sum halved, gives 3.57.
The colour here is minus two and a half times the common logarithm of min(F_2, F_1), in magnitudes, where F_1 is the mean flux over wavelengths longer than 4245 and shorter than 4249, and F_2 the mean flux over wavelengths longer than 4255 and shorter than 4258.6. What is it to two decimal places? -2.17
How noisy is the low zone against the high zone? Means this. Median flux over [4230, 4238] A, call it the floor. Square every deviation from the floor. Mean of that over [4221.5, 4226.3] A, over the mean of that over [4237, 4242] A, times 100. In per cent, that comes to 73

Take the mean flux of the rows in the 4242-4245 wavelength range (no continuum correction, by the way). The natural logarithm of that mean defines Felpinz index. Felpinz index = 2.01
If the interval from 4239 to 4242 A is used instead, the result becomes 2.06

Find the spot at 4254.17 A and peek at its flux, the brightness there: 8.17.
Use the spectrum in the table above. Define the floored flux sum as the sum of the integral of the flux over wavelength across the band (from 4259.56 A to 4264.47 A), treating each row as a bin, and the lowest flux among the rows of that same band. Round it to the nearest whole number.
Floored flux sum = 42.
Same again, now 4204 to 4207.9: 37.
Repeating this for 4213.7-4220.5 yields 54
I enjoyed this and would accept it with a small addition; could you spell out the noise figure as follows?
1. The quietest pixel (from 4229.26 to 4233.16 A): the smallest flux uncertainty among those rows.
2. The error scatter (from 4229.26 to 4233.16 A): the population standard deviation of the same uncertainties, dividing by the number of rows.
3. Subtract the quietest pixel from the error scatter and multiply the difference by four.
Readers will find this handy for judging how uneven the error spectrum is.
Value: -5.2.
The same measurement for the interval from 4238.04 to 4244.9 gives -6.6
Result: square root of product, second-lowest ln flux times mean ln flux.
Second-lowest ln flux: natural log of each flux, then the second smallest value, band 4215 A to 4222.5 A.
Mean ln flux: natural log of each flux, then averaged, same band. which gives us 1.95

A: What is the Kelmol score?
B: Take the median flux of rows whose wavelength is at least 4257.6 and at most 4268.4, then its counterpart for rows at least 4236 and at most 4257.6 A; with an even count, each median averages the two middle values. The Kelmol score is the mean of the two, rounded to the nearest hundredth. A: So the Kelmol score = 7.22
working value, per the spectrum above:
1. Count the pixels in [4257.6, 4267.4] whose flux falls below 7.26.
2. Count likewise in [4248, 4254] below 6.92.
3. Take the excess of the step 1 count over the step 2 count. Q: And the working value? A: 4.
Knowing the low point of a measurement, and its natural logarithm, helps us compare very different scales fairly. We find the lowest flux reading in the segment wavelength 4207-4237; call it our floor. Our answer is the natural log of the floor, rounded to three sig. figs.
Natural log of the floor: 1.58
